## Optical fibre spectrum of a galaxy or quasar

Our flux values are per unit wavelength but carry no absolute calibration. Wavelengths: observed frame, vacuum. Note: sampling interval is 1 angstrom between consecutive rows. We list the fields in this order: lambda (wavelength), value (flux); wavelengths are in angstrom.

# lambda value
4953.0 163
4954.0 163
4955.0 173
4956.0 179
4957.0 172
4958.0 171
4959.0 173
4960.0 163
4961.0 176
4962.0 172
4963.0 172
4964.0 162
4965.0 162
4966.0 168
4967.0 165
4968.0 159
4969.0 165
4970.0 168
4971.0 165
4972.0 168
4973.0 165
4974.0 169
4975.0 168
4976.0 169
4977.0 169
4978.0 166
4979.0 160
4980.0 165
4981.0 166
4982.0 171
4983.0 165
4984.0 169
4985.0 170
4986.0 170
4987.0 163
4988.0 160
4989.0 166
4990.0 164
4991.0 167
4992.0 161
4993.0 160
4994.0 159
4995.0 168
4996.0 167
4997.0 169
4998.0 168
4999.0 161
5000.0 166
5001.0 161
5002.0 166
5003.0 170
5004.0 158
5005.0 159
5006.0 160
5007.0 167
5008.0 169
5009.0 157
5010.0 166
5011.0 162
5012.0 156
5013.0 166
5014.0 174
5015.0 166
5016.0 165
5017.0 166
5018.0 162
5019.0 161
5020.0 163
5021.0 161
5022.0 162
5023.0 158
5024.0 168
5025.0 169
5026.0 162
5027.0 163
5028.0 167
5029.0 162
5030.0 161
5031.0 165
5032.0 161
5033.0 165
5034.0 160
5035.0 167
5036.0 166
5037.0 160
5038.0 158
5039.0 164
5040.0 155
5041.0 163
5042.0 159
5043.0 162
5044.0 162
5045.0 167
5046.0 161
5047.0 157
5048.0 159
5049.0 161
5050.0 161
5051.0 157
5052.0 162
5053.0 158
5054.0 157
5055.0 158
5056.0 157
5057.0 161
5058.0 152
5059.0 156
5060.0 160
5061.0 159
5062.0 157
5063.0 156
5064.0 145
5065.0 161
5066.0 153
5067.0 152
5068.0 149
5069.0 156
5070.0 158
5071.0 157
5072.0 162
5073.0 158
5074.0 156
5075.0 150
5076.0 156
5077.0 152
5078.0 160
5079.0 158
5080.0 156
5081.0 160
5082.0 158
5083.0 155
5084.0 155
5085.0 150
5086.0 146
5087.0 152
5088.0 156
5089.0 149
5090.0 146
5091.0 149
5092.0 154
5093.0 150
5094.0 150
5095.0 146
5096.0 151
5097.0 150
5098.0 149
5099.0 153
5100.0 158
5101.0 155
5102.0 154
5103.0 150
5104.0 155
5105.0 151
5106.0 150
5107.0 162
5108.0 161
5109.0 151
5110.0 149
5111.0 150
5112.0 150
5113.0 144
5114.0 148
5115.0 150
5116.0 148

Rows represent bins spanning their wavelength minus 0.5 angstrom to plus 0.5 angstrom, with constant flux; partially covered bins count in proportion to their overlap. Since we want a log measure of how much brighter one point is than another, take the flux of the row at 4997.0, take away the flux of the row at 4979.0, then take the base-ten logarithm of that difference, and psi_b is 0.95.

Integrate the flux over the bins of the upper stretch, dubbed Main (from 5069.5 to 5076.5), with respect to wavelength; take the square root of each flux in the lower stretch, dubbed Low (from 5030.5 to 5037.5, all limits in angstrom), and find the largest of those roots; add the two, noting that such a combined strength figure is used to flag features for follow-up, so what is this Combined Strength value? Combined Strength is 1110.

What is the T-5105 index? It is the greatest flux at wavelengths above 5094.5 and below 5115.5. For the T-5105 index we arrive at 162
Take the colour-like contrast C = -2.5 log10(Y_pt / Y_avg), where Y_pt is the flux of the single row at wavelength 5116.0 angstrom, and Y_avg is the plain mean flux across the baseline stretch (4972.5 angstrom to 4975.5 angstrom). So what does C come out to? 0.13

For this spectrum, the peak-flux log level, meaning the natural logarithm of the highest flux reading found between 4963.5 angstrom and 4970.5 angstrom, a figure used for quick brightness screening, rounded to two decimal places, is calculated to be 5.12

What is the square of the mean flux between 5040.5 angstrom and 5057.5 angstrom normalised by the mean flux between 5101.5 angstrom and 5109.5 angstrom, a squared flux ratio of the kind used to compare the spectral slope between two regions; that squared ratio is 1.078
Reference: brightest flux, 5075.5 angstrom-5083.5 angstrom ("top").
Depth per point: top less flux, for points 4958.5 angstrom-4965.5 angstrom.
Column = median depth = -12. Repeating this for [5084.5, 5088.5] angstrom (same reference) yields 9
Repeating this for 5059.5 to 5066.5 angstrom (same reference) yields 3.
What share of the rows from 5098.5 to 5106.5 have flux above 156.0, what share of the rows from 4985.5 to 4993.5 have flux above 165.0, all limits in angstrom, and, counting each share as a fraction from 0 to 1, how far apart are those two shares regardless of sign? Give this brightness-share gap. 0.25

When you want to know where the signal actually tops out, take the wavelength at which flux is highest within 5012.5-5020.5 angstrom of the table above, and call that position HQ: 5014.0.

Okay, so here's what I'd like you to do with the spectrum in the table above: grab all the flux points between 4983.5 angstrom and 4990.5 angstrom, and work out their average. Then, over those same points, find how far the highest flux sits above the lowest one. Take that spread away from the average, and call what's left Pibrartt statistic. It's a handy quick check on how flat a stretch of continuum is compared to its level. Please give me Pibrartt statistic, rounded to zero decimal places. 156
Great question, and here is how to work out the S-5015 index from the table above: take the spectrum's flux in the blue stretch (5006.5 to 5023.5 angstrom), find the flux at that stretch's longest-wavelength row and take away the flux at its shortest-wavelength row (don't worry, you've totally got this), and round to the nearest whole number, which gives -9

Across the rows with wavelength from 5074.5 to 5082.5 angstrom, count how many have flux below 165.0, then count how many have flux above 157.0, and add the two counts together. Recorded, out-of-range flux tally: 12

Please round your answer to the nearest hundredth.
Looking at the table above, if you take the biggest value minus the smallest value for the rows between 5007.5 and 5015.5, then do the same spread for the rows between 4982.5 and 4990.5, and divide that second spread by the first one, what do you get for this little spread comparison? 0.56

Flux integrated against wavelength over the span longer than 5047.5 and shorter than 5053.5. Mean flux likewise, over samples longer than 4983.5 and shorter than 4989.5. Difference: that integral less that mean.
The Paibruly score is 792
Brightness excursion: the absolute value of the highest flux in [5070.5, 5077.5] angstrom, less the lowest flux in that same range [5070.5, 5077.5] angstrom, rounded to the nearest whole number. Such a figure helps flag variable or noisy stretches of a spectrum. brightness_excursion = 12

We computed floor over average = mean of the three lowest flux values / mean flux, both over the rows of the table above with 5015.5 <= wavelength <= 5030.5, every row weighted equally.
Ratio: 0.980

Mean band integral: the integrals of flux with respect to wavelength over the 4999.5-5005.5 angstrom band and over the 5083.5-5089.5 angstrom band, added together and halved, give 944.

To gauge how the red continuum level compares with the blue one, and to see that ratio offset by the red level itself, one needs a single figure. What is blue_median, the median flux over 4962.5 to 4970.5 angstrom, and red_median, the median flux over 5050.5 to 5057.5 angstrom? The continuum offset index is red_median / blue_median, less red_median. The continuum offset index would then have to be -157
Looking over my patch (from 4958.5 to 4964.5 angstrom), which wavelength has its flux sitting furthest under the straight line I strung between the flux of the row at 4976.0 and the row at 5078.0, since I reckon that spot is 4964.0 angstrom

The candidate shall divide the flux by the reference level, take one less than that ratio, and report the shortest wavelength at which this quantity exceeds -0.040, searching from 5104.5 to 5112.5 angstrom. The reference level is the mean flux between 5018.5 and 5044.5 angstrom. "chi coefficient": 5107.0 angstrom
